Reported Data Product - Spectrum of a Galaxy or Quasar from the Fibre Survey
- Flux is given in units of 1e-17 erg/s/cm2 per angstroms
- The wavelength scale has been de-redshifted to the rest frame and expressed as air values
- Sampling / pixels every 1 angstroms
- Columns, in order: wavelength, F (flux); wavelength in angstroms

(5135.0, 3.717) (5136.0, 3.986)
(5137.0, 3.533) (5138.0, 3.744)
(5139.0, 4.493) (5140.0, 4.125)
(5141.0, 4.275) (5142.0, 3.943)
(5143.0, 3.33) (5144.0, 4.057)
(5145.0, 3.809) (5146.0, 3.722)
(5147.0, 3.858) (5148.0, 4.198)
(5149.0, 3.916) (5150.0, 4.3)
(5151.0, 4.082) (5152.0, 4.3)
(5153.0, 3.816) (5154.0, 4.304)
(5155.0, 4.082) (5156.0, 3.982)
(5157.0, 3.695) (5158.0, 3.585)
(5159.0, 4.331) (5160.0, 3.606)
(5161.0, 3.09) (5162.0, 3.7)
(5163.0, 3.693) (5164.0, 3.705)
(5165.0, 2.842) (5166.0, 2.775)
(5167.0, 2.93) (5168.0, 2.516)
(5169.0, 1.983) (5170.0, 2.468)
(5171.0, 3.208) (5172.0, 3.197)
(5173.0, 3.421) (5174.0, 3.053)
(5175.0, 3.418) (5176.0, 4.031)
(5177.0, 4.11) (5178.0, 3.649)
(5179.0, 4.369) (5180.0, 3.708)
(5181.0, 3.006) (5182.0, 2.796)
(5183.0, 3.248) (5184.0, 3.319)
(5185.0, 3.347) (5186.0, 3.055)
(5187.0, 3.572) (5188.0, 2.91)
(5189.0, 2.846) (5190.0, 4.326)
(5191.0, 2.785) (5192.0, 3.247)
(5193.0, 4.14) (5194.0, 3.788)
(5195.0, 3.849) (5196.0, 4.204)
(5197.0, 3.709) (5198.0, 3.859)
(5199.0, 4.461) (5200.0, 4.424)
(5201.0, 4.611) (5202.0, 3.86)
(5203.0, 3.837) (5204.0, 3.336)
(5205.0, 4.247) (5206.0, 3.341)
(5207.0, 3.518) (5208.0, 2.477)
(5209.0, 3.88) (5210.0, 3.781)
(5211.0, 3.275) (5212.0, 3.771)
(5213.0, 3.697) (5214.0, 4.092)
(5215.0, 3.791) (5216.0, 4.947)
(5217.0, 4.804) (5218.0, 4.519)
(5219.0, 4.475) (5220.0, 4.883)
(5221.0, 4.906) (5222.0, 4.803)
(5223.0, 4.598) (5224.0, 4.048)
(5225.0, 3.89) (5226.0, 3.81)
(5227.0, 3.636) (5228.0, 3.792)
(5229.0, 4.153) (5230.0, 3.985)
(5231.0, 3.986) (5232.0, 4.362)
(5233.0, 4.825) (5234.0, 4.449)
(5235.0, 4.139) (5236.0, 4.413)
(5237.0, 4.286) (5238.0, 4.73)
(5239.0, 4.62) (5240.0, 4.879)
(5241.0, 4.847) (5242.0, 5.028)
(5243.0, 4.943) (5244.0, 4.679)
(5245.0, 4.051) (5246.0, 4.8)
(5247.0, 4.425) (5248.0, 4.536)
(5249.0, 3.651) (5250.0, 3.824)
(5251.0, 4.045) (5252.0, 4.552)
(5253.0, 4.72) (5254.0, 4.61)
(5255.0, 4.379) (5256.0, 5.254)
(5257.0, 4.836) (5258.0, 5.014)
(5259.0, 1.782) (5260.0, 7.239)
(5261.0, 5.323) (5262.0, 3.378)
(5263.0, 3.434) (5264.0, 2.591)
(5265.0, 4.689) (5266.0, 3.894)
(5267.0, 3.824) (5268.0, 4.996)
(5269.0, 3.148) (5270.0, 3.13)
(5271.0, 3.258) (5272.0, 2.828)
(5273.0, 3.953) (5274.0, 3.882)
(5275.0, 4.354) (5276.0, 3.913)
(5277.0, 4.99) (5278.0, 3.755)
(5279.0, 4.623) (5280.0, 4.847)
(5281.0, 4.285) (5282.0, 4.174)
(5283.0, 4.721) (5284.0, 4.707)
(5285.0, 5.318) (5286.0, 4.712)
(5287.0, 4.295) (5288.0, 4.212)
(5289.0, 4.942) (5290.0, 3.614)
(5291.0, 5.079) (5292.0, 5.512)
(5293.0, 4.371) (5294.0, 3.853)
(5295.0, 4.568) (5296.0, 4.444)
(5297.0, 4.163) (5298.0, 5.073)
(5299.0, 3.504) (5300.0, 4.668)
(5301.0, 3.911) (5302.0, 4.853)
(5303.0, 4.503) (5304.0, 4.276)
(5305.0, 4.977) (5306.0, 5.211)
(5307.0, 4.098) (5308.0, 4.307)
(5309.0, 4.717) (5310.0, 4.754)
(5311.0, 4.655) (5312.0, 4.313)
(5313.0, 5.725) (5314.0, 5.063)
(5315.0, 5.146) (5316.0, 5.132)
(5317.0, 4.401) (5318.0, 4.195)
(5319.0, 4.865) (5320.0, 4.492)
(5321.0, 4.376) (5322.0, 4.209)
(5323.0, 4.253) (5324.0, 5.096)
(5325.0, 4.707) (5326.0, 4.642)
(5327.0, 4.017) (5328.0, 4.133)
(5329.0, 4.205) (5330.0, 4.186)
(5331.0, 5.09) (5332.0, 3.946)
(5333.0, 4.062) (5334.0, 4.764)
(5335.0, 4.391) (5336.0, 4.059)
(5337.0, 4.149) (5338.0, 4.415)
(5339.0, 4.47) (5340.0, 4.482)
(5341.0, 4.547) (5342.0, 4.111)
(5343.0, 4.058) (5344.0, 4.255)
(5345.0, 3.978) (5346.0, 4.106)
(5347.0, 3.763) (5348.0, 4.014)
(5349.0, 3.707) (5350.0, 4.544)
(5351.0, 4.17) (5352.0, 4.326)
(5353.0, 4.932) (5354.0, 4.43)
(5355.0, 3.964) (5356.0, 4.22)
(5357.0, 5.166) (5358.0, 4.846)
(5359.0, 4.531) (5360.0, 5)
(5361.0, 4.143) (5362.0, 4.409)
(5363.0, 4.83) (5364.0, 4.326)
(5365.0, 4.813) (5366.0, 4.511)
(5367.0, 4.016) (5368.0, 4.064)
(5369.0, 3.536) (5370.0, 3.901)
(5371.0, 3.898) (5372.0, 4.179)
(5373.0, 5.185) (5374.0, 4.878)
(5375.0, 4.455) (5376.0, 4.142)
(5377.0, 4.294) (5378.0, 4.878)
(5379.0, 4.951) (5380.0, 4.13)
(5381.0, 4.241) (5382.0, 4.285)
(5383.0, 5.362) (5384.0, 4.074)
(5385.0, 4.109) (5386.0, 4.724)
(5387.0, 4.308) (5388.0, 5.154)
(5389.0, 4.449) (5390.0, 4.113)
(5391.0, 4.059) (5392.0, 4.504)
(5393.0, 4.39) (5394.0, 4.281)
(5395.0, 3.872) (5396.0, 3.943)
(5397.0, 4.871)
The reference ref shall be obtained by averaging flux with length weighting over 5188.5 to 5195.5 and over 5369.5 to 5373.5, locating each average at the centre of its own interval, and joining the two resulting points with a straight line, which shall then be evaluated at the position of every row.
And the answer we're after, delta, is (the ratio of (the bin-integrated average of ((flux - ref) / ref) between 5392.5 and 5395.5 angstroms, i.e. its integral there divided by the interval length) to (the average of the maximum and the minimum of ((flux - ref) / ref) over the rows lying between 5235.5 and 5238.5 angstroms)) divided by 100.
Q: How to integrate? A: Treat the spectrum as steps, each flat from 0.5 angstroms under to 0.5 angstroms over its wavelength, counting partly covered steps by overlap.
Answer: -0.0023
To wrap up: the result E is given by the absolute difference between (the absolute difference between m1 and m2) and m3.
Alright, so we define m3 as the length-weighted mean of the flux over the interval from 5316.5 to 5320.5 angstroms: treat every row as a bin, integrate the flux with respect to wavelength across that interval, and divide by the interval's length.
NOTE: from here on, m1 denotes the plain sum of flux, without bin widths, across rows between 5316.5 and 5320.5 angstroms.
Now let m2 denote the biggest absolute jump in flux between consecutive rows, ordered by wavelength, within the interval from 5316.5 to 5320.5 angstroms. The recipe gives 12.8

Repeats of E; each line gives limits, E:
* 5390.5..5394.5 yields 12.5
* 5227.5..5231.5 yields 11.6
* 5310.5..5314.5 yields 13.4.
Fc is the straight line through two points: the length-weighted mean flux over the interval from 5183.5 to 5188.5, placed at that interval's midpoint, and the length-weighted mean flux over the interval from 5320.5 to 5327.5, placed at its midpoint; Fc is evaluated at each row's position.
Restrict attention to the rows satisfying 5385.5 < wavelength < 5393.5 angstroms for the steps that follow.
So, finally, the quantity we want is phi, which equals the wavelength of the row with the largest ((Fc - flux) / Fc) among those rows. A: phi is 5391.0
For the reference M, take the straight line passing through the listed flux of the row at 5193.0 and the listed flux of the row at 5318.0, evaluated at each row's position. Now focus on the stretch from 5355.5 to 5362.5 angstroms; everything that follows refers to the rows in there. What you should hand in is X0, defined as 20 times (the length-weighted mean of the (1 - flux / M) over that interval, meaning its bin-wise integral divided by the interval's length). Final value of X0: -2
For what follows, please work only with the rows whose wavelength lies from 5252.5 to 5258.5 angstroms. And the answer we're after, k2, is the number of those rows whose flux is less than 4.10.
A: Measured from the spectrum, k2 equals 0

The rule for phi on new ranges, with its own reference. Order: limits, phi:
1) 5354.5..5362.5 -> 5355.0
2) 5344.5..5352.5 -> 5349.0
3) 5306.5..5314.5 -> 5307.0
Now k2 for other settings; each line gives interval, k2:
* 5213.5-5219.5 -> 2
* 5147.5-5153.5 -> 3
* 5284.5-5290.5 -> 1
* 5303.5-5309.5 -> 1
